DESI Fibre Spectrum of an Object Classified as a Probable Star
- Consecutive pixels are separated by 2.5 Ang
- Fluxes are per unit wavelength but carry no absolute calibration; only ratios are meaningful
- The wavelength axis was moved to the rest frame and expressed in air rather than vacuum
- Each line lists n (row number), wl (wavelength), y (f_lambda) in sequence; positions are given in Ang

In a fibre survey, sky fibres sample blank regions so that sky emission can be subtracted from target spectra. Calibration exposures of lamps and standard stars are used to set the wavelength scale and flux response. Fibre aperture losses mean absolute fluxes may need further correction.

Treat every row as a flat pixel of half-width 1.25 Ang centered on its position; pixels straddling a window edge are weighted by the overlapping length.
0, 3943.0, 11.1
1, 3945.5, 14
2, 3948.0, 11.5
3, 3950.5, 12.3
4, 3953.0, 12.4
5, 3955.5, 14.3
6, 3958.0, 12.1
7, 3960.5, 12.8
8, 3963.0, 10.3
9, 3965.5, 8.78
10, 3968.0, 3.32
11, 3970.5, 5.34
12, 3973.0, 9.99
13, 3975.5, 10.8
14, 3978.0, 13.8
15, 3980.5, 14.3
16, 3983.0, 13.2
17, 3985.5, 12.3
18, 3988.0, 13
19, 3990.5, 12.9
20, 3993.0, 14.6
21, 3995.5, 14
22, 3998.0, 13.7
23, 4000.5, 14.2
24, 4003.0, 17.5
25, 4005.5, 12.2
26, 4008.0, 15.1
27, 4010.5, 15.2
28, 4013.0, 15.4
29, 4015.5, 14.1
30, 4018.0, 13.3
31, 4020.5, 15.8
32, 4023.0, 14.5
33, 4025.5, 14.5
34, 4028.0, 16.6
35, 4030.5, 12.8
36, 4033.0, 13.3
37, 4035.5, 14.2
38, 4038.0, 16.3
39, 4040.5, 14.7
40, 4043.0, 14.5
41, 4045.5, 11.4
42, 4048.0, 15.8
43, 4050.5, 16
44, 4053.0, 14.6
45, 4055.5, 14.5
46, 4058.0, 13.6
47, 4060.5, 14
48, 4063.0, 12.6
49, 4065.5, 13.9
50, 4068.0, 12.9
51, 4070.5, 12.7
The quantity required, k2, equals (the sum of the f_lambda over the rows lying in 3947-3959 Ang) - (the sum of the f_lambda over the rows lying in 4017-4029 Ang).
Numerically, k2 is -12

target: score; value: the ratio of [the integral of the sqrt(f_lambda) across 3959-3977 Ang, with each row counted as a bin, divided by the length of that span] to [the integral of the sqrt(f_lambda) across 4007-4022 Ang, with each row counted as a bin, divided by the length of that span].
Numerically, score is 0.76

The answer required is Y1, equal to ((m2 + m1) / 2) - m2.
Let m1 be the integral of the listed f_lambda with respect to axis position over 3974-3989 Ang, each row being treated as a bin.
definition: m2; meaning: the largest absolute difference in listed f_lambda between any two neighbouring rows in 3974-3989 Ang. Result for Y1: 95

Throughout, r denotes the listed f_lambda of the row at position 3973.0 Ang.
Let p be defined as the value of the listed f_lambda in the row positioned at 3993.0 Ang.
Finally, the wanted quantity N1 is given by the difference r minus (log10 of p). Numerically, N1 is 8.8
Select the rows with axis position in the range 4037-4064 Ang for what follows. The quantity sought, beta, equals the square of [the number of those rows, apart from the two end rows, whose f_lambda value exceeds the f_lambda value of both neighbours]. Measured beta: 4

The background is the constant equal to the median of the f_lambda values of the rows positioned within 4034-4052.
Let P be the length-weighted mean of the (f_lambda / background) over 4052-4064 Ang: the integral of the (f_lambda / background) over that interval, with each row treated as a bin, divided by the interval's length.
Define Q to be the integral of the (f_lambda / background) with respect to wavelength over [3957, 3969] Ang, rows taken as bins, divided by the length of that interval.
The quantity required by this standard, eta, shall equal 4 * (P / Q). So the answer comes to 5.8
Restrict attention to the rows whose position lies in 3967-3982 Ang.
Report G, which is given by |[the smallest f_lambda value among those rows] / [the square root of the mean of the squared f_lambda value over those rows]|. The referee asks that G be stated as 0.319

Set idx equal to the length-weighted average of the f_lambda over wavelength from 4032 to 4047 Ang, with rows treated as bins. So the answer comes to 14.1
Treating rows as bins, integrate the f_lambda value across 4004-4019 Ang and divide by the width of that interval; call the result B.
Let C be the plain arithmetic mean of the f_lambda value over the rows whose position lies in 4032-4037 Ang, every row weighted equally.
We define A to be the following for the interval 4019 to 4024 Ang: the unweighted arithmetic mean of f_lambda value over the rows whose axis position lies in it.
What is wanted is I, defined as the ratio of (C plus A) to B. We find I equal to 2.0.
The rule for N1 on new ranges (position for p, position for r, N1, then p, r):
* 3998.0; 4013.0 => 14.3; 13.7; 15.4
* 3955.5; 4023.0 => 13.3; 14.3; 14.5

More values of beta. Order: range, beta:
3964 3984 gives 1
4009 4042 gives 16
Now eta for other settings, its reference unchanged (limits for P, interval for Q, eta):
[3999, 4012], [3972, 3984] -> 4.8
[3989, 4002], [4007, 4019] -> 3.8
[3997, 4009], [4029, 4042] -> 4.1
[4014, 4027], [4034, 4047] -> 4.1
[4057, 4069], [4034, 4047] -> 3.8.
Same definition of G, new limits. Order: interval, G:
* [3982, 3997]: 0.921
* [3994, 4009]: 0.839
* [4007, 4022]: 0.896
